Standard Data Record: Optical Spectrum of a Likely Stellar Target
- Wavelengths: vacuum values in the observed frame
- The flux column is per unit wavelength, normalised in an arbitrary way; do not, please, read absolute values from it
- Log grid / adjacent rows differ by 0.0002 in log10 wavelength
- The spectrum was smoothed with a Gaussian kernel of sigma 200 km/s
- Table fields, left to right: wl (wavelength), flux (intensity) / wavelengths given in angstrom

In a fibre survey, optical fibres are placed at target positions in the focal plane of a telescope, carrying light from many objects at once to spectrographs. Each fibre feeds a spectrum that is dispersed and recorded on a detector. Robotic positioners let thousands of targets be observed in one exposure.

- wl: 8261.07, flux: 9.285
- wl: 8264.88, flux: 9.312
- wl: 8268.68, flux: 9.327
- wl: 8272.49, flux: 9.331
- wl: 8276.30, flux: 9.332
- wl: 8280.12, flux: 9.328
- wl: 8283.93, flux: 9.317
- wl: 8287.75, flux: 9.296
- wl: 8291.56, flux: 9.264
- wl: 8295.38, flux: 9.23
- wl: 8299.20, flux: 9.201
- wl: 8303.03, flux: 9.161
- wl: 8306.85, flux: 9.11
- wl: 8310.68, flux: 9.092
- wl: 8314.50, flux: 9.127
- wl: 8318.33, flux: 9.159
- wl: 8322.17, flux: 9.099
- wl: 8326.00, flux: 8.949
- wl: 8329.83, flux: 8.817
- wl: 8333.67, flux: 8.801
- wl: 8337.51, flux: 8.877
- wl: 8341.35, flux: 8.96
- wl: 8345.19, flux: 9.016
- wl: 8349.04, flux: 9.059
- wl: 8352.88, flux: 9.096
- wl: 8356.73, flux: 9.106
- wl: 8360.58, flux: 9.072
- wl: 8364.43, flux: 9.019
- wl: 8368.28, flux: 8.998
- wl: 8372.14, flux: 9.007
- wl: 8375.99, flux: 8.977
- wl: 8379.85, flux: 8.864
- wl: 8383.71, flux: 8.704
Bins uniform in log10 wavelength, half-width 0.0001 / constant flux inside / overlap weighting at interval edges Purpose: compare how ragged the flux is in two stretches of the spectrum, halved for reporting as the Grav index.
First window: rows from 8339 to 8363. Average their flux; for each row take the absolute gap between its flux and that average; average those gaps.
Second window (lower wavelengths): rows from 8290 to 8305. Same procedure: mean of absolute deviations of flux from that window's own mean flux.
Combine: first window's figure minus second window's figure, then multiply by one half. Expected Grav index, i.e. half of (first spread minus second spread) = 0.00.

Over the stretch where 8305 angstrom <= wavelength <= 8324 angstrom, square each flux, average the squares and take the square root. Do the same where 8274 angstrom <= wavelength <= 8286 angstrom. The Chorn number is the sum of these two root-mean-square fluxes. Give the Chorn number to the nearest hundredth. 18.44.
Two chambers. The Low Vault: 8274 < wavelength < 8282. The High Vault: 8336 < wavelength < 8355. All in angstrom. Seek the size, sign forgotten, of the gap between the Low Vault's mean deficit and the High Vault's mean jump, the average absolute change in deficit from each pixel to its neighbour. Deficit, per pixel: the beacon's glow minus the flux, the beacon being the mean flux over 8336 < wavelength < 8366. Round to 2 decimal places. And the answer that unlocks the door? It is 0.36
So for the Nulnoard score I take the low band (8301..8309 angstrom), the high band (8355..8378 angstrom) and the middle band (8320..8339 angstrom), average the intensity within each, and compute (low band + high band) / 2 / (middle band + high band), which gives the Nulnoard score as 0.506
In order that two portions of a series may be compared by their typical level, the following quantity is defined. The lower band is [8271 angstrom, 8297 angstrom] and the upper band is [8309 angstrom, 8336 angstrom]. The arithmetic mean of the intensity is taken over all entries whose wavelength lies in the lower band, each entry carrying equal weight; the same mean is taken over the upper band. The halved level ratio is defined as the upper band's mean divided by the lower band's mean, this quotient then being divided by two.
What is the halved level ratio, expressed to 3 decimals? 0.484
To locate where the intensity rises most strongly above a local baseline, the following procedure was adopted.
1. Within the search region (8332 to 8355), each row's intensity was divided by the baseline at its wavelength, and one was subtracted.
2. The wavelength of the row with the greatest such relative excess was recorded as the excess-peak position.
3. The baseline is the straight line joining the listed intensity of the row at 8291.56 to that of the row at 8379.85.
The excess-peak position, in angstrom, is 8352.88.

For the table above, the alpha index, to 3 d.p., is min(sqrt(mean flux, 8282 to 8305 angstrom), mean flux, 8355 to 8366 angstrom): 3.041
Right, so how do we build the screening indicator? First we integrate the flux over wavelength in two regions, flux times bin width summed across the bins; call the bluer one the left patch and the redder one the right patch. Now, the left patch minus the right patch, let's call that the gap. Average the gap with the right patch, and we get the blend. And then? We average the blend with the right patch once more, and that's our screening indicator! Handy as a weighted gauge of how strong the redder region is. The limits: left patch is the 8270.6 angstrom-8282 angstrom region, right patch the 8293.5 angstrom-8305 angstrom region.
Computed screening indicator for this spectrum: 79.4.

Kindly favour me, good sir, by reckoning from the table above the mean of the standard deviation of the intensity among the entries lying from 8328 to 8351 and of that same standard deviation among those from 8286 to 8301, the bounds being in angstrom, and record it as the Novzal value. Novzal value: 0.07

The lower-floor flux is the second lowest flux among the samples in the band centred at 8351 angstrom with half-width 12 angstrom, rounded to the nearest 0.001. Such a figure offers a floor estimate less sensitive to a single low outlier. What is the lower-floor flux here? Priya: 9.016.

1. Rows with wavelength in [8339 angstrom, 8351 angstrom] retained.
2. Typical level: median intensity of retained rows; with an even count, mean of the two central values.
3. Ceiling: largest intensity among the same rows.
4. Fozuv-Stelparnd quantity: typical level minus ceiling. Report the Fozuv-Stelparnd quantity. -0.043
